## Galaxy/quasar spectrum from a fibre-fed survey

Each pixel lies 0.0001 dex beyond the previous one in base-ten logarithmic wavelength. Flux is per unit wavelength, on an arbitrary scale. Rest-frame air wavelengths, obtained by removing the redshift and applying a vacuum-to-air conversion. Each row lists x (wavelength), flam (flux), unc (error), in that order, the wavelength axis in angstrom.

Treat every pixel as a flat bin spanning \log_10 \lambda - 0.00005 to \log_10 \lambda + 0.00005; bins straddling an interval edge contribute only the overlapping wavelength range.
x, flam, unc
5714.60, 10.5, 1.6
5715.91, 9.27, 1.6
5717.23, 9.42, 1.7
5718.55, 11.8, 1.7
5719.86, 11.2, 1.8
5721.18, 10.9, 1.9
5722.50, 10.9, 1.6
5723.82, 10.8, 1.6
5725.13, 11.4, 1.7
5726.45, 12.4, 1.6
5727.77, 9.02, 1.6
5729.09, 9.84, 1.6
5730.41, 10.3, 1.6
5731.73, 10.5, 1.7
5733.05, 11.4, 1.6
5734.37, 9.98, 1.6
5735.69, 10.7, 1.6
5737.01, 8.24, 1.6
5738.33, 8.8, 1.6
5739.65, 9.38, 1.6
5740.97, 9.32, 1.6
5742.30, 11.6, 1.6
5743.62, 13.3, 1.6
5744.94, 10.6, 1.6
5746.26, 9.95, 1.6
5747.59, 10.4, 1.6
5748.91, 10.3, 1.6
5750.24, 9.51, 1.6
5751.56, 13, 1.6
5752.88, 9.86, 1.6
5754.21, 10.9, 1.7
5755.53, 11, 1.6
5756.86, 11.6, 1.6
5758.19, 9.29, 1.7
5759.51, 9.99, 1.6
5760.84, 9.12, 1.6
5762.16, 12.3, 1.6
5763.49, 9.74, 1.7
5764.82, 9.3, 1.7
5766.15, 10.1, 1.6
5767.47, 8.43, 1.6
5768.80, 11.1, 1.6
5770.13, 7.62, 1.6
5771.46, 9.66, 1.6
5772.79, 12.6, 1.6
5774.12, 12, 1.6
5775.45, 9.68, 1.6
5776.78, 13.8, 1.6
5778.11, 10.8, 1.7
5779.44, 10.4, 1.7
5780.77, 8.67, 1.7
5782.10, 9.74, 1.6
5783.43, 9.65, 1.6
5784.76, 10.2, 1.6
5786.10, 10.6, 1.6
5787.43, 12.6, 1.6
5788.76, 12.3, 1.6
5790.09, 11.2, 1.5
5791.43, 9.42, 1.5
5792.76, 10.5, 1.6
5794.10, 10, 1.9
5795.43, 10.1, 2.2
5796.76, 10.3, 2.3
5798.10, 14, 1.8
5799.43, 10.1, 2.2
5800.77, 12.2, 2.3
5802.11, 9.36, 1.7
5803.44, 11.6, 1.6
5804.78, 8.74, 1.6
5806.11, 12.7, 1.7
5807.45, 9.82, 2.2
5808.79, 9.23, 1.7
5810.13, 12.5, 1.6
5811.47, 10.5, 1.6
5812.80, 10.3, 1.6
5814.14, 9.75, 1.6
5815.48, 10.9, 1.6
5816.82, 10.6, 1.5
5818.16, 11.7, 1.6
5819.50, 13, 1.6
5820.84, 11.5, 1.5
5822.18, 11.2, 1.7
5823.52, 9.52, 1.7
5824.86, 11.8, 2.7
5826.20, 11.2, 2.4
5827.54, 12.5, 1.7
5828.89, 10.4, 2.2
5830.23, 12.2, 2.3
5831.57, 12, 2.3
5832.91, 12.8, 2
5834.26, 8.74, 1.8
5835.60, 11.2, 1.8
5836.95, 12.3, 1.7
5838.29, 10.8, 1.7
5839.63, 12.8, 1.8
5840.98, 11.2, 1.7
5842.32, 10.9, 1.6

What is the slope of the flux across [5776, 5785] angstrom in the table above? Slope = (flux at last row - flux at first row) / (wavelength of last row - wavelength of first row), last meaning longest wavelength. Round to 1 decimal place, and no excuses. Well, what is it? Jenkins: -0.5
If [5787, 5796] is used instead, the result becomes -0.3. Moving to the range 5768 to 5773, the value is 0.4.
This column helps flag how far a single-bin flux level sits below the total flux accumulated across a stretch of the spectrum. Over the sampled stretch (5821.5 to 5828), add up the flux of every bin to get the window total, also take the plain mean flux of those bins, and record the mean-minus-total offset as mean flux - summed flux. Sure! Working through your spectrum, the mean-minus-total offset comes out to -45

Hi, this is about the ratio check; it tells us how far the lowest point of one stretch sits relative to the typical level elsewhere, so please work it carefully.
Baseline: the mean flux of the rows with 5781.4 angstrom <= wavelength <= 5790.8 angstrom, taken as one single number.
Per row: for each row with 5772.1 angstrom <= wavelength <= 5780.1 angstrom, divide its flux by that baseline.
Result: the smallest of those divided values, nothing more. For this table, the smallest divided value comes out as 0.89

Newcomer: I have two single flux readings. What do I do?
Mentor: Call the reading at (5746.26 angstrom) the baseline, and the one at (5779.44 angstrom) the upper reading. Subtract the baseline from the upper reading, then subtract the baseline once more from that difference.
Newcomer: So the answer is -9.5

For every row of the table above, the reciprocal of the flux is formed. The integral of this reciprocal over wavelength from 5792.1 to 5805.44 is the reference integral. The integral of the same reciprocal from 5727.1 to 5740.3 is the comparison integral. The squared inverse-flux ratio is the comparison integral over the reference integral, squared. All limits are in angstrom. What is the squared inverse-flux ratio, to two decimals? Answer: 1.14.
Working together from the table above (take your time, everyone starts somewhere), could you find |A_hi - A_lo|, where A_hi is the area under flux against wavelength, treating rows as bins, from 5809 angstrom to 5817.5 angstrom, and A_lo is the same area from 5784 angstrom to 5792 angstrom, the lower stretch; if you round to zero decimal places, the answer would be 2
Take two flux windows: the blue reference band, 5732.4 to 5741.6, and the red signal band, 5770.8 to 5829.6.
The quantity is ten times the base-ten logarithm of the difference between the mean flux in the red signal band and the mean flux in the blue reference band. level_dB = 1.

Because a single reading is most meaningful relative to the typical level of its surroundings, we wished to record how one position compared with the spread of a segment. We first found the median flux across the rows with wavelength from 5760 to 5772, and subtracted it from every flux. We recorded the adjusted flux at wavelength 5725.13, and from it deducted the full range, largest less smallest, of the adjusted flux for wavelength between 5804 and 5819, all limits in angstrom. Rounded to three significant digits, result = -2.22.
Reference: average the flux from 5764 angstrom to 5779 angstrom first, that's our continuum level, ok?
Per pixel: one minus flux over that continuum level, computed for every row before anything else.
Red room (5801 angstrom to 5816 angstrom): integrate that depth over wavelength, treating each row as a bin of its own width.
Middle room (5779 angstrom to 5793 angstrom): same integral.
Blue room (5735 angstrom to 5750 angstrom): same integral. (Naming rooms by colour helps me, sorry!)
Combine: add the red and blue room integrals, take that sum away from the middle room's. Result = -0.3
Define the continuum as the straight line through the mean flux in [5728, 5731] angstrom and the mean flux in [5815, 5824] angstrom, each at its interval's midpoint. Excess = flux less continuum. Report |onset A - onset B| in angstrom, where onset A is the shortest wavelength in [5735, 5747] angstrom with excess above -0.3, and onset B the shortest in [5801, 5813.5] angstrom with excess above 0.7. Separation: 70.4 angstrom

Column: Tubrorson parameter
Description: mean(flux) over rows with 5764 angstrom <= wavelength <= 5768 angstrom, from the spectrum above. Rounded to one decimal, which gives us 9.3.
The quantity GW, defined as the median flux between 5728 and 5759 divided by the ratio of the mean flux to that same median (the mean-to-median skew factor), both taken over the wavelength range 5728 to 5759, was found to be 10.2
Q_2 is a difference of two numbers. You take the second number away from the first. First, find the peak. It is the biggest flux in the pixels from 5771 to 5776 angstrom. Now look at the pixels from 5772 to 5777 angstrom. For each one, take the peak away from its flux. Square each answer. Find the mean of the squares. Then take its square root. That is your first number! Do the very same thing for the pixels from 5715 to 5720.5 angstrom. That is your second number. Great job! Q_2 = -0.8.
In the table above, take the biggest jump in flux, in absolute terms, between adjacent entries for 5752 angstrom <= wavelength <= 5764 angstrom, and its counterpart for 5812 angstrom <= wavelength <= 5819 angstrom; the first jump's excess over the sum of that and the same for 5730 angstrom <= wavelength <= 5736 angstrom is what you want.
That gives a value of 0.6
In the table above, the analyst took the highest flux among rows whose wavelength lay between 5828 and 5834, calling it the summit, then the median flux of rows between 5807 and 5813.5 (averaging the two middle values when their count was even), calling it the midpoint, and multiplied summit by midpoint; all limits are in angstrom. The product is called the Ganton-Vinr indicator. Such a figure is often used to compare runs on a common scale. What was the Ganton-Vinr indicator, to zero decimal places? 132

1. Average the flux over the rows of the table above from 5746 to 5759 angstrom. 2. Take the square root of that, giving 3.25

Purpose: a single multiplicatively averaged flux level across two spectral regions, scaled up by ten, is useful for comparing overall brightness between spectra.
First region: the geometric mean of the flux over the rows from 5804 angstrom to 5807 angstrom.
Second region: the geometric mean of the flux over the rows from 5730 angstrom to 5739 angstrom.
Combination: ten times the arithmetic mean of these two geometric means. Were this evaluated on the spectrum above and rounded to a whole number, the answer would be 102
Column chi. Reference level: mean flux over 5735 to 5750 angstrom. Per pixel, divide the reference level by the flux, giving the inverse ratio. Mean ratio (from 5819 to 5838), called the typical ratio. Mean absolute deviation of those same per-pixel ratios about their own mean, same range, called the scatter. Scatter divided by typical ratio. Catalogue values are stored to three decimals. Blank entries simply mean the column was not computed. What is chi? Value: 0.086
